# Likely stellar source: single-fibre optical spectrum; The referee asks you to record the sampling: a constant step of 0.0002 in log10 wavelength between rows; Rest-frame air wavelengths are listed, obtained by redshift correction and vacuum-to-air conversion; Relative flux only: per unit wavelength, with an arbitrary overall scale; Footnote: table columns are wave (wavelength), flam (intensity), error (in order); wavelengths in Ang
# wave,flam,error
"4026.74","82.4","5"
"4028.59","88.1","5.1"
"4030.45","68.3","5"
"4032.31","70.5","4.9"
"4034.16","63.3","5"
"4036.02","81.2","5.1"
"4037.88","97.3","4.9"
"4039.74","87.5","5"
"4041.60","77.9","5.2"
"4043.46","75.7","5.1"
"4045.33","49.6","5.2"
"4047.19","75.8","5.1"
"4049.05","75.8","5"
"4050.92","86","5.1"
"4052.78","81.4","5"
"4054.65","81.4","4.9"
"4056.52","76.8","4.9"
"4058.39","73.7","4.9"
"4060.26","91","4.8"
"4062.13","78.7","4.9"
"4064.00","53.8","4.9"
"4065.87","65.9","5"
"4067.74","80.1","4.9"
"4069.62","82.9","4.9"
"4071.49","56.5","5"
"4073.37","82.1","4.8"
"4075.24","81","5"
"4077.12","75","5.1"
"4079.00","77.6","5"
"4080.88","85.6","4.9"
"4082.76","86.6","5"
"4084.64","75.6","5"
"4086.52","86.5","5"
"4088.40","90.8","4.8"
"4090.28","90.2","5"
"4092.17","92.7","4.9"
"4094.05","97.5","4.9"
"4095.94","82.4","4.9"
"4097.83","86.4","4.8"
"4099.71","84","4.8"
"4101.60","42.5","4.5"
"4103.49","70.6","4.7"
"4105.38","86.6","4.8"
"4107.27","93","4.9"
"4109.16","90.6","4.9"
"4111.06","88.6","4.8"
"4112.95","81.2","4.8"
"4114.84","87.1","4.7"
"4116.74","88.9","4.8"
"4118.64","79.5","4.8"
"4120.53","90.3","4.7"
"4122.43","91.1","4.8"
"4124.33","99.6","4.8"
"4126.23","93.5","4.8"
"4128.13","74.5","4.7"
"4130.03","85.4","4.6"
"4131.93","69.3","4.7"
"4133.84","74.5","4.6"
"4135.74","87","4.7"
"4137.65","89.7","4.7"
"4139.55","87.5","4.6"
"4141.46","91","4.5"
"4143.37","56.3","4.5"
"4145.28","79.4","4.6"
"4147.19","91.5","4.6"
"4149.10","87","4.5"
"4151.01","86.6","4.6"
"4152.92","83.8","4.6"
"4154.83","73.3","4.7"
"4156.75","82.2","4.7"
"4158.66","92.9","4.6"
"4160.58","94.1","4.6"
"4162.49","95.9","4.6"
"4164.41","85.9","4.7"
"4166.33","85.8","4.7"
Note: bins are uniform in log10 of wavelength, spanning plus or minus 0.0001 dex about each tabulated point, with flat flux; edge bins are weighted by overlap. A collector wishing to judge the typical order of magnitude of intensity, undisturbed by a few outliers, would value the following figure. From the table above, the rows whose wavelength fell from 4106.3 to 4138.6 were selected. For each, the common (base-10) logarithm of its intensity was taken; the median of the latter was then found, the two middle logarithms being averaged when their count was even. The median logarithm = 1.95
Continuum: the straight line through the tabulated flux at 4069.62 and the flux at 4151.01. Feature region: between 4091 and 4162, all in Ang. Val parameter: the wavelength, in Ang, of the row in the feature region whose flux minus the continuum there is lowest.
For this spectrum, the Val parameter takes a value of 4101.60 Ang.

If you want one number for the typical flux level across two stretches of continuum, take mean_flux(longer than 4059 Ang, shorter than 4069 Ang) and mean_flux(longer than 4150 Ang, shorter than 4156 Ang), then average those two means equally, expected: 78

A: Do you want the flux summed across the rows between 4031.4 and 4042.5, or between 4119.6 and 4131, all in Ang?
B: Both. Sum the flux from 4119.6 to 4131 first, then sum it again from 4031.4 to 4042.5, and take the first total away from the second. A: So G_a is -57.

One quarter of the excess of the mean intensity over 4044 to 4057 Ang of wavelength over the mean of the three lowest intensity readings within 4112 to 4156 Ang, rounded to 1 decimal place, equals 2.2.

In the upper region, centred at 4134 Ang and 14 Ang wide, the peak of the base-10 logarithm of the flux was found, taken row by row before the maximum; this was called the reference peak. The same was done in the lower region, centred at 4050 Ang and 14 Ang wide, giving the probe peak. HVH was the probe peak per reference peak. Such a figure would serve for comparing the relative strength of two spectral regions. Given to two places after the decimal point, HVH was 0.99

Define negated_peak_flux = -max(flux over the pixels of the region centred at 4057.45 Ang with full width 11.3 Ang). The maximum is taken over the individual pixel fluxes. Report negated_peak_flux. -91.0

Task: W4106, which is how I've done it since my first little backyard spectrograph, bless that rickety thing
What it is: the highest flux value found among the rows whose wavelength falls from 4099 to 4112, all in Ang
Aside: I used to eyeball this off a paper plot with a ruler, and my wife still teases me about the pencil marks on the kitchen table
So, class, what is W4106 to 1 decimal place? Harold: 93.0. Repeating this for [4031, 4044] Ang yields 97.3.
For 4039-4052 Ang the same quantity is 87.5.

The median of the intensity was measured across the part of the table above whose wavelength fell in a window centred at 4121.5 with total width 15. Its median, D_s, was 90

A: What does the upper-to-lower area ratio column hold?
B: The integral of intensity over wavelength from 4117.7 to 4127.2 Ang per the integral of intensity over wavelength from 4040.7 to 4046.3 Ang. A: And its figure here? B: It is 2.3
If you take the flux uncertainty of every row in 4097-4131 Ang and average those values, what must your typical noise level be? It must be 4.76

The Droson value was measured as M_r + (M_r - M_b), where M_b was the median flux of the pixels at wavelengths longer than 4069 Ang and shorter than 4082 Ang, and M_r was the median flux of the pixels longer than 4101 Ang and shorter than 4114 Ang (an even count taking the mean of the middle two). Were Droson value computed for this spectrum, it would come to 92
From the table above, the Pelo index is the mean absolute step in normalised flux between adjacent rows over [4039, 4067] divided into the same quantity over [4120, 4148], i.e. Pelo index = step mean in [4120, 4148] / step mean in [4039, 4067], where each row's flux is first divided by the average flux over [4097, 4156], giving 1.03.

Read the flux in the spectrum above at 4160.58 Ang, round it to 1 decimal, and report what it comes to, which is 94.1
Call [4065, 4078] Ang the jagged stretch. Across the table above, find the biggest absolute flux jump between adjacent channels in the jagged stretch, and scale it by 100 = 2640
